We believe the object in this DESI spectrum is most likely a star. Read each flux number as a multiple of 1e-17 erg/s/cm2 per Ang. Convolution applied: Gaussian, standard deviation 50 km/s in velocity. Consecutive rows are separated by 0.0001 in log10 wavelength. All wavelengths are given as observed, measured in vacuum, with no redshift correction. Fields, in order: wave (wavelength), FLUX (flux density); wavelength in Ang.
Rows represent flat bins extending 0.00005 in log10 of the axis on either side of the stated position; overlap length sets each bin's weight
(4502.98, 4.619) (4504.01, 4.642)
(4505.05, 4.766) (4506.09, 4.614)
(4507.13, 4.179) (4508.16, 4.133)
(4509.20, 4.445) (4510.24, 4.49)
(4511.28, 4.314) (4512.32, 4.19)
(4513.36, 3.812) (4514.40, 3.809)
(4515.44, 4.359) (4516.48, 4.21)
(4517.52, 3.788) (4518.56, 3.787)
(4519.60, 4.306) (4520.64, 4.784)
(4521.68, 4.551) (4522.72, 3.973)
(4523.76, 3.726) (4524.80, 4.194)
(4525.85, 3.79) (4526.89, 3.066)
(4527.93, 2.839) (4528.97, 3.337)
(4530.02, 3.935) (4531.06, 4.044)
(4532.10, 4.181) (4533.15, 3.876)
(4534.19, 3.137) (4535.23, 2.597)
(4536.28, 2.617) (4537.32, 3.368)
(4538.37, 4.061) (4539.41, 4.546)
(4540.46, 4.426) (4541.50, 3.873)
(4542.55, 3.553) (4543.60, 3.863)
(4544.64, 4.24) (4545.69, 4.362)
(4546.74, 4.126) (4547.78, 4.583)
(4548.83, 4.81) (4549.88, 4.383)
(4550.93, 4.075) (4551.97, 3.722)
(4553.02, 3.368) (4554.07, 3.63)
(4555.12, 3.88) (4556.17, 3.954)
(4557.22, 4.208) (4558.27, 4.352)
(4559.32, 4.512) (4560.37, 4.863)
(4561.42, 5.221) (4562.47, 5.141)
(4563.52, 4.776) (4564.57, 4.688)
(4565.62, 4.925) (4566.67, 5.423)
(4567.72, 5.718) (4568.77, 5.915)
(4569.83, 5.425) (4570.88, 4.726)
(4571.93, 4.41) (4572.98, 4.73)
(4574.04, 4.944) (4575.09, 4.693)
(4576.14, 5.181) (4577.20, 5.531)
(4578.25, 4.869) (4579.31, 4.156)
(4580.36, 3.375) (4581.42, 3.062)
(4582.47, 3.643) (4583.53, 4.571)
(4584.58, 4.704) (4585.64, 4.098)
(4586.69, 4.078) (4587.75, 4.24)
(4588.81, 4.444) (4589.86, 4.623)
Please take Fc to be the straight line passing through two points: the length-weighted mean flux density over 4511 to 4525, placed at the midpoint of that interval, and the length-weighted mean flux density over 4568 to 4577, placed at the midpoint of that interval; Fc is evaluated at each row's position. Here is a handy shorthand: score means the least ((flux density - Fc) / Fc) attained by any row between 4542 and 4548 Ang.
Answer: -0.22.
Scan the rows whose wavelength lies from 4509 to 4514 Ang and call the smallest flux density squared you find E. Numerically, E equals 14.5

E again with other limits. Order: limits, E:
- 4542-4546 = 12.6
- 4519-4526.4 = 13.9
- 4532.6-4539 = 6.7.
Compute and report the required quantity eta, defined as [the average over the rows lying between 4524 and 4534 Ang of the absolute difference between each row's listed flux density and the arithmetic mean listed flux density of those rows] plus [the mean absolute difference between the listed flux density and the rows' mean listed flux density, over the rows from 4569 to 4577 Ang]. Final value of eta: 0.68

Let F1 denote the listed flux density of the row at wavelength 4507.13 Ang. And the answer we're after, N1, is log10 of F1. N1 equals 0.621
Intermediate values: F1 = 4.179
